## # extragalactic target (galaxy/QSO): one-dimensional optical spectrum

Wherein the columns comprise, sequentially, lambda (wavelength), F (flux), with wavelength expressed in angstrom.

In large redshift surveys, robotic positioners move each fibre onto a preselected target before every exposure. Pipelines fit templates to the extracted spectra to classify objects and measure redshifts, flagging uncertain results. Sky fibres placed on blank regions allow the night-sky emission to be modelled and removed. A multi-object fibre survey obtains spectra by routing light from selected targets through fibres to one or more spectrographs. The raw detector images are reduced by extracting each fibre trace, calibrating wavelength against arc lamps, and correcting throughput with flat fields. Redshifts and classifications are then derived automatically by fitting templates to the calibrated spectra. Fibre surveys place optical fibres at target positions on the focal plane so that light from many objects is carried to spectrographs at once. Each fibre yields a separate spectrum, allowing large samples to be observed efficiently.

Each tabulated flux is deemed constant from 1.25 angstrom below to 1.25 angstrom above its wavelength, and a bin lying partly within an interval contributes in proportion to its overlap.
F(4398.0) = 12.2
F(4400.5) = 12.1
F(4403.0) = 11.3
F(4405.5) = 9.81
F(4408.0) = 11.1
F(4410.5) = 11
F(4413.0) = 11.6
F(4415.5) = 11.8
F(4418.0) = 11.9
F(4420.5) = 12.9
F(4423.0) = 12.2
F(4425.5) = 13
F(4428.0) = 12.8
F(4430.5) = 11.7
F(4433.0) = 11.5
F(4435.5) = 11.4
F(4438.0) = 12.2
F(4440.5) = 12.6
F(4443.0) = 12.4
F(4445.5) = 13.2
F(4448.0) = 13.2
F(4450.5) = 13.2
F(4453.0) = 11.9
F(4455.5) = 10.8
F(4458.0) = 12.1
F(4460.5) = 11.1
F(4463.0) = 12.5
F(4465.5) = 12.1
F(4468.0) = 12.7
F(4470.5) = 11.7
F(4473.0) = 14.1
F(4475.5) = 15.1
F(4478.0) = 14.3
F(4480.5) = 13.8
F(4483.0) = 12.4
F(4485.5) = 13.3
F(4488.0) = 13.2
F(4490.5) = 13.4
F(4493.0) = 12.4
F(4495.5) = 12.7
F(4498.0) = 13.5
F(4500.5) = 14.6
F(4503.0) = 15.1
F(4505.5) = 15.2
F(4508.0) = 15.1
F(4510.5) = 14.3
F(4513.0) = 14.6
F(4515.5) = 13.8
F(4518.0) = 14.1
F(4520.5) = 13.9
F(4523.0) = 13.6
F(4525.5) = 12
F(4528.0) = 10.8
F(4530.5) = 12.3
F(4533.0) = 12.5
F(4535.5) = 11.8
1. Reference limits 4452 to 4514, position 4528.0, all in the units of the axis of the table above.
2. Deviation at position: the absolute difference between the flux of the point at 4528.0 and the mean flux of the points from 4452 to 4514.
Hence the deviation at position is 2.5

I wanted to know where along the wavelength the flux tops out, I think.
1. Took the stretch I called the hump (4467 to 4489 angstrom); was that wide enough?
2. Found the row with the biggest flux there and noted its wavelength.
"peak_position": 4475.5 angstrom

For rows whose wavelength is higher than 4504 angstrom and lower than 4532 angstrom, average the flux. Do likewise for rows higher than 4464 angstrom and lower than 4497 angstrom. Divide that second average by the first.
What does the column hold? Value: 0.97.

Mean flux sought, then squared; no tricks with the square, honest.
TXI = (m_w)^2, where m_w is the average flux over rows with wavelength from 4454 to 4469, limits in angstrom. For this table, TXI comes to 141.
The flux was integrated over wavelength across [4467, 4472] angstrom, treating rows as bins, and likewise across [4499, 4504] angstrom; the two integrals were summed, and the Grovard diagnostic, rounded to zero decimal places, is 135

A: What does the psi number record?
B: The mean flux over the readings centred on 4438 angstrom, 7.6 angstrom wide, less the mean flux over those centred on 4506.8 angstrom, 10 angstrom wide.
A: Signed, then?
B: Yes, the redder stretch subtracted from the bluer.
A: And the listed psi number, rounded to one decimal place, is -2.9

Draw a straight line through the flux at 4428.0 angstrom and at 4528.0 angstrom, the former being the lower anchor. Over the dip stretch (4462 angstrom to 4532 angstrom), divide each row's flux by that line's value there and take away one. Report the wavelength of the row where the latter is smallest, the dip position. 4470.5 angstrom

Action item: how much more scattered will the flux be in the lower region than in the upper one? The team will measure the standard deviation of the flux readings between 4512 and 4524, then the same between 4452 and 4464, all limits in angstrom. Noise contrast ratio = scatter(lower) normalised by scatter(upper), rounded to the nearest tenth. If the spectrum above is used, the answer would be 1.9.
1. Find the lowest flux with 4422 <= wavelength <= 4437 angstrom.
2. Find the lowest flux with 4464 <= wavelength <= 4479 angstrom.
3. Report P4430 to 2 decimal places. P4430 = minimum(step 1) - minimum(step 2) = -0.30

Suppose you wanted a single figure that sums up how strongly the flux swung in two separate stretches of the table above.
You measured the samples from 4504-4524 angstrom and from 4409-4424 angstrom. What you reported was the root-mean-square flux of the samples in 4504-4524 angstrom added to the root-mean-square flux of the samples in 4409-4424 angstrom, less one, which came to 25.2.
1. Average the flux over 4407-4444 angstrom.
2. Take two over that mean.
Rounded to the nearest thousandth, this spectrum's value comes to 0.167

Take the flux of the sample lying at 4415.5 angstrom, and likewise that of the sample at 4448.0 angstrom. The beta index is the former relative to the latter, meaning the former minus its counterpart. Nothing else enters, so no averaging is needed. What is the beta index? -1.40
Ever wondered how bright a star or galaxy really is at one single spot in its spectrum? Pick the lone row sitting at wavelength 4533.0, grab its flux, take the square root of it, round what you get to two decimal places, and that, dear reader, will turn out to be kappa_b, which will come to 3.54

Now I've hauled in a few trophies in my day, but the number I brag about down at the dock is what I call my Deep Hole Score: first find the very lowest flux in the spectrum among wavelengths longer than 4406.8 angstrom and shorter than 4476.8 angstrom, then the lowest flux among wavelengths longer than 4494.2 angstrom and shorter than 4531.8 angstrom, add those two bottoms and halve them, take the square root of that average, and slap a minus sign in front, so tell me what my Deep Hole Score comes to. -3.29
